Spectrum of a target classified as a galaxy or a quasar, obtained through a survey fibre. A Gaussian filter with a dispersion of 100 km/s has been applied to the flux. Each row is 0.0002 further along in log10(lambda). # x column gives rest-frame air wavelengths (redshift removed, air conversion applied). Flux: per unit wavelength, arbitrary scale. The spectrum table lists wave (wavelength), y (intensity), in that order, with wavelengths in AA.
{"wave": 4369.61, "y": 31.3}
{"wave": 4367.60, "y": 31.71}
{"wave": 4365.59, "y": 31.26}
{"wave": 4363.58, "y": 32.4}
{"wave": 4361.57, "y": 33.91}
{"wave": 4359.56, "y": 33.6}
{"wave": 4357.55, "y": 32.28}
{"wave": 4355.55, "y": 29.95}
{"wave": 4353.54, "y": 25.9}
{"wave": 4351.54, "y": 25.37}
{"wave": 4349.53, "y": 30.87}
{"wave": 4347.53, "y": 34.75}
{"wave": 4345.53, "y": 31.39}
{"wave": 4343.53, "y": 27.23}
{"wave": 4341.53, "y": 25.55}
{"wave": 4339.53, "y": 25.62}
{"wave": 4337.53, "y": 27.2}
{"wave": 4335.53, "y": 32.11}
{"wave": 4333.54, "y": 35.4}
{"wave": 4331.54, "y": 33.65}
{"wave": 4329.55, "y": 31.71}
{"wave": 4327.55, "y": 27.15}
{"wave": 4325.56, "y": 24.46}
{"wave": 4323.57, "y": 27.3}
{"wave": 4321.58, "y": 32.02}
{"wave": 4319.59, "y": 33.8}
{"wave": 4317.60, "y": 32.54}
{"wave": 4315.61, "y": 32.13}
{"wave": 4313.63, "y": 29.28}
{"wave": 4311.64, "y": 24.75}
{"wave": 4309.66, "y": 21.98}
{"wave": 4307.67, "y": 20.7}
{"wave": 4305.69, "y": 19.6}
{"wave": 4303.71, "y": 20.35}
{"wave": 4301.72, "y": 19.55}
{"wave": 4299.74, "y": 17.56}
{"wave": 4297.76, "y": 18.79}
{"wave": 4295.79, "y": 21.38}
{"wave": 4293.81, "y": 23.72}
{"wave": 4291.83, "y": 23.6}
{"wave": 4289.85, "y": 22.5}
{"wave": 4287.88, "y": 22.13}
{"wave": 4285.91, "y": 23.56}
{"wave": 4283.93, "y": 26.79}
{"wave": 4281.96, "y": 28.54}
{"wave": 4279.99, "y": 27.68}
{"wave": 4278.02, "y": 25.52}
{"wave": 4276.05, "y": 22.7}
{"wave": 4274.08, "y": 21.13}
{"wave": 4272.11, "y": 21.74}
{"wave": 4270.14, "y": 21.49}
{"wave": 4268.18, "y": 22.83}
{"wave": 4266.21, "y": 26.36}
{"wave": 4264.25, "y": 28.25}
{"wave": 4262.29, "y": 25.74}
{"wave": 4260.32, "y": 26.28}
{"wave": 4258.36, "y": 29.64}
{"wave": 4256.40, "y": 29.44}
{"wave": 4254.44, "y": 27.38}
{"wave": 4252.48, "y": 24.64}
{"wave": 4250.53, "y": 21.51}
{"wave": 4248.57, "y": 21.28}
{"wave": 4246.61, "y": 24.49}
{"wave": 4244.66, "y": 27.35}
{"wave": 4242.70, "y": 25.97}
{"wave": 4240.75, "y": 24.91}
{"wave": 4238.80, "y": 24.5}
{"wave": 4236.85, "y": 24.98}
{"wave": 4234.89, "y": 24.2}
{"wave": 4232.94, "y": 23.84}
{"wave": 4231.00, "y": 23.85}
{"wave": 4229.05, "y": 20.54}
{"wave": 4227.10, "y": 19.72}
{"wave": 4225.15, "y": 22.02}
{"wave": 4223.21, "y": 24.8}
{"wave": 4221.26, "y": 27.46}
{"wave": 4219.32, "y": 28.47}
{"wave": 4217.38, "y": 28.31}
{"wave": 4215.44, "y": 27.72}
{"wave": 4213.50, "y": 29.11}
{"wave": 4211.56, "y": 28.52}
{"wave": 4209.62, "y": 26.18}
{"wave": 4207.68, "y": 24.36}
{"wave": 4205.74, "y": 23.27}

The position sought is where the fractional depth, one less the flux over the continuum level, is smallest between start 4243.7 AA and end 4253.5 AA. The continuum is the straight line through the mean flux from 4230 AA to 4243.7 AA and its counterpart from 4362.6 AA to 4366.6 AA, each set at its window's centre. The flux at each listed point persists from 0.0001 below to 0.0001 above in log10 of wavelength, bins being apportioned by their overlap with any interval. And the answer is 4244.66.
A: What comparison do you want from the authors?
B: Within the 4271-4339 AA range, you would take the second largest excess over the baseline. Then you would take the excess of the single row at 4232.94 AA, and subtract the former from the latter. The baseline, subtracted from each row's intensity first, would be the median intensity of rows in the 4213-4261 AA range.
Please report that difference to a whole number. -10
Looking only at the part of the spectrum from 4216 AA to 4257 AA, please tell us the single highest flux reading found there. 29.44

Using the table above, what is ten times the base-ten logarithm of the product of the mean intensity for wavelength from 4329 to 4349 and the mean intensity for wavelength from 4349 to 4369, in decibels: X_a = 29.7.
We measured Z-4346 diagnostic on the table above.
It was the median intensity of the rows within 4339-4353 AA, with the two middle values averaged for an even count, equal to 27.2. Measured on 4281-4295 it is 23.6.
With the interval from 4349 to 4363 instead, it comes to 30.9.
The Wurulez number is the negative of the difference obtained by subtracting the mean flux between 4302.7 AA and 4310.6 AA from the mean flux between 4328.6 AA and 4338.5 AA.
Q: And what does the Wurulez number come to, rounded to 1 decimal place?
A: -11.4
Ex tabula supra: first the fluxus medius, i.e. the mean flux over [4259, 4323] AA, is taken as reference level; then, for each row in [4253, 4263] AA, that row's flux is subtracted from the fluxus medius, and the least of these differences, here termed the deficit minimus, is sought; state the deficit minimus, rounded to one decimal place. -5.1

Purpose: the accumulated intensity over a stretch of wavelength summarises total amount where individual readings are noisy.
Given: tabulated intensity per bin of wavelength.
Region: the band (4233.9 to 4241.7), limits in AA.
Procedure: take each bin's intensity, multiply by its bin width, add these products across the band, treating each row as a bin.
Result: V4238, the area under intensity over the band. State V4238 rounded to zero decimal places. 192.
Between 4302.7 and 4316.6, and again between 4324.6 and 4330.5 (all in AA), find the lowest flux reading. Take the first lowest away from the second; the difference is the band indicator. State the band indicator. 4.9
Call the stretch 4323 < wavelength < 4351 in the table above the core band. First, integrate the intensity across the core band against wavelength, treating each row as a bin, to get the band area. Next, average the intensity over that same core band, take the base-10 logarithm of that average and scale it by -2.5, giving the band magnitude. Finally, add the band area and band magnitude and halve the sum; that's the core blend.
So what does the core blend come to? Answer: 412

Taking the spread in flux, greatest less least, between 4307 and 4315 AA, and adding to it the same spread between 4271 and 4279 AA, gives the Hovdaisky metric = 13.0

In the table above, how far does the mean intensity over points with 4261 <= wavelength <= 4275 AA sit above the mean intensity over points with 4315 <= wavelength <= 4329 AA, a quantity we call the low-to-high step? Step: -6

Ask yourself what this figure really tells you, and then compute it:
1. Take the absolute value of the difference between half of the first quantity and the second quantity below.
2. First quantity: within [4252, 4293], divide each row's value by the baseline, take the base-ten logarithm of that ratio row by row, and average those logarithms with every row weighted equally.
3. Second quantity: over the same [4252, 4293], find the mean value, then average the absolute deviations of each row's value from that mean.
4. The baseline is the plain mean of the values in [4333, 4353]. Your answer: 2.4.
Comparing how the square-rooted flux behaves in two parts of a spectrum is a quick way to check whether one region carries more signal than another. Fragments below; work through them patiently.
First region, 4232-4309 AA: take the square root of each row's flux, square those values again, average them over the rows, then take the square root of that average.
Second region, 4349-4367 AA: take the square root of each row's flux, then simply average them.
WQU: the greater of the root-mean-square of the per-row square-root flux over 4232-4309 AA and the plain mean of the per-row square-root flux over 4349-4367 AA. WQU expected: 5.53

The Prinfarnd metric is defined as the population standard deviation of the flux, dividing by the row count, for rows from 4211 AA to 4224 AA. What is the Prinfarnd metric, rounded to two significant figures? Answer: 1.3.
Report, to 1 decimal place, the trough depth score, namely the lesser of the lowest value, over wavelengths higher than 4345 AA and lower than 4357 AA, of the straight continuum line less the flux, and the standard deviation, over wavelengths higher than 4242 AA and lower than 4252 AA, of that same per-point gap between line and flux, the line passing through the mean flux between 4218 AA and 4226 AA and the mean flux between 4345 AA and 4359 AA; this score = -4.8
